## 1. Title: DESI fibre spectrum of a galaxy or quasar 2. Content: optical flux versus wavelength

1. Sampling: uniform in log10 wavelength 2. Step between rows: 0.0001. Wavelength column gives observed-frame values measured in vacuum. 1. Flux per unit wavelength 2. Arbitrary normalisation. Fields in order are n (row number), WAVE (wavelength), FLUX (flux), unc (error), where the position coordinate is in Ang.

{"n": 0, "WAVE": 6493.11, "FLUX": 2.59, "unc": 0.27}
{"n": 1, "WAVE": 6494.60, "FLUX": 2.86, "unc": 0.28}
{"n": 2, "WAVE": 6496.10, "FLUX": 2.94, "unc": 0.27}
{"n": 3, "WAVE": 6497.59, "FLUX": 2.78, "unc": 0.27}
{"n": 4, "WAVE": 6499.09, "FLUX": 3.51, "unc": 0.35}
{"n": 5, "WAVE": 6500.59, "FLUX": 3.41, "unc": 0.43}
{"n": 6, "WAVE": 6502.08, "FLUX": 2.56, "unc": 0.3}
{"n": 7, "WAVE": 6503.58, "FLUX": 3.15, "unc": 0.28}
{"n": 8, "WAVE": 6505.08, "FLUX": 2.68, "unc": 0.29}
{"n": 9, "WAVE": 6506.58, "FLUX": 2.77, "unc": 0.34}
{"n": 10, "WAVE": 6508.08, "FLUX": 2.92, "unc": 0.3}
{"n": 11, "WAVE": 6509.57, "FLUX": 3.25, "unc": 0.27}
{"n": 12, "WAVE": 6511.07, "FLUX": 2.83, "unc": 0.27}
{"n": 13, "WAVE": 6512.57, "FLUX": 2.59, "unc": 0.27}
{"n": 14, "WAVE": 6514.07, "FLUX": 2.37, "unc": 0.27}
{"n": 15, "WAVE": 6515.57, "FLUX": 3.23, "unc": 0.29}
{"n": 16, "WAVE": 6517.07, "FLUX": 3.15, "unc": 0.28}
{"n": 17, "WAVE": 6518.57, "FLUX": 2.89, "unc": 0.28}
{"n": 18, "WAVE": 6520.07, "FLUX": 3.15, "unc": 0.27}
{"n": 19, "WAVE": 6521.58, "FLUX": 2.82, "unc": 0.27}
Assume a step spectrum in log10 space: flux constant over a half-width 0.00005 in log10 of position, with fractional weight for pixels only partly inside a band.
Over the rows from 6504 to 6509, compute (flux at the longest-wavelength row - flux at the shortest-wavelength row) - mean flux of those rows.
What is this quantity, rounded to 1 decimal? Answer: -2.6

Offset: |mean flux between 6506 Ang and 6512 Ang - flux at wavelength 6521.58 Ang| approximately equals 0.12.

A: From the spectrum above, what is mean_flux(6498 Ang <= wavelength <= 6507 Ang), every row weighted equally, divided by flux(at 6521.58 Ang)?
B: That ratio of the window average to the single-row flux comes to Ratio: 1.07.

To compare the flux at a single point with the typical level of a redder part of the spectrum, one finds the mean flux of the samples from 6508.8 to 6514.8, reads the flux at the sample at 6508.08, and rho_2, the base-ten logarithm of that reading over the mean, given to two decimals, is 0.02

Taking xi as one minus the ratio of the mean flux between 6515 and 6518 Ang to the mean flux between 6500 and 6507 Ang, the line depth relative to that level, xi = -0.09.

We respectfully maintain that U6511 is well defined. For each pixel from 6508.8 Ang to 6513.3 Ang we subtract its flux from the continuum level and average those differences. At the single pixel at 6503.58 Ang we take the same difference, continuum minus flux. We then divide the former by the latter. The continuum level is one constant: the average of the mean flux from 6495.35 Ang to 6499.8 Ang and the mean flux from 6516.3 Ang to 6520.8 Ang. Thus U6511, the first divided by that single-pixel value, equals -2.2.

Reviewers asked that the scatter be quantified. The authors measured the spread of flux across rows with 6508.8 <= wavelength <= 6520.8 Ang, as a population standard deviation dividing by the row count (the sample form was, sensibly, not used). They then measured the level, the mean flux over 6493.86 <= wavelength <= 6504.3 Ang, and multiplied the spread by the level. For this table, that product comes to 0.92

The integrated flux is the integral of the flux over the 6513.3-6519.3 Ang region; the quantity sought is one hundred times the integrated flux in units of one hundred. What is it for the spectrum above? 17.5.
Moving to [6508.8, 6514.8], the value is 16.6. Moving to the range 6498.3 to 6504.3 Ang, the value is 18.9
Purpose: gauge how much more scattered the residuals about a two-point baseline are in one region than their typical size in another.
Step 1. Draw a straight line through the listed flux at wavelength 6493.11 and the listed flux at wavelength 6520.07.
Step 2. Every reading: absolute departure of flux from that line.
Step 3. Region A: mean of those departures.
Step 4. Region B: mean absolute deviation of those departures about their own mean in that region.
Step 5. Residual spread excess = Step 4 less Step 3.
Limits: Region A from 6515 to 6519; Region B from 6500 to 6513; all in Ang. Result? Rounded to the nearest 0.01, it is 0.00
